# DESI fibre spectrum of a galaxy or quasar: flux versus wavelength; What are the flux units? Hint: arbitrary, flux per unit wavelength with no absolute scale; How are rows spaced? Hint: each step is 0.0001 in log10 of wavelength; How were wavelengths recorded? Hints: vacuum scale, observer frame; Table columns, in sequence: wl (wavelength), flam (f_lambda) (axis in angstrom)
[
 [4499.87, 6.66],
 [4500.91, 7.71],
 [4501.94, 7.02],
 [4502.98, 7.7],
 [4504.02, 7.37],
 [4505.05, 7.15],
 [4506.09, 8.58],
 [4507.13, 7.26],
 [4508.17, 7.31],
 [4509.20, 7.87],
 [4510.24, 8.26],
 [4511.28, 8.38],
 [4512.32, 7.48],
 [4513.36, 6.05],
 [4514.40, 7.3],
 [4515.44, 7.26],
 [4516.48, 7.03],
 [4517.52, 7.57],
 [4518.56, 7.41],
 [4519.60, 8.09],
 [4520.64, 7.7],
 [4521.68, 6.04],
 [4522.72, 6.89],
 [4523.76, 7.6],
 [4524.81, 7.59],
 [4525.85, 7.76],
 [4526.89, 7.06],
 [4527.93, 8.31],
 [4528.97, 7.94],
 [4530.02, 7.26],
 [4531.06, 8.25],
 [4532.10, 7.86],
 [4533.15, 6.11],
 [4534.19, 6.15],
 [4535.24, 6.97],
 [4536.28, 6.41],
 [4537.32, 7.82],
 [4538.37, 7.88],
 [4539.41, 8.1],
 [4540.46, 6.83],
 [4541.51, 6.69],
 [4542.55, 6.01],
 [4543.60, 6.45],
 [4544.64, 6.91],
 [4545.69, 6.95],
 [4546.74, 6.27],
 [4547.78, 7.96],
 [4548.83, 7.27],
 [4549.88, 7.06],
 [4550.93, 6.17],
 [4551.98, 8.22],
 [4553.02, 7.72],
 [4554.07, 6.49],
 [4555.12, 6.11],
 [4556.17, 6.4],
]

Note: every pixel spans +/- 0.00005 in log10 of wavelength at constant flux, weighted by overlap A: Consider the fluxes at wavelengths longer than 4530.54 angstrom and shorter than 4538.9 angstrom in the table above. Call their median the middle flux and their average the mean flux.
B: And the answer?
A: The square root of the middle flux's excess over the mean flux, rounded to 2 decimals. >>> 0.46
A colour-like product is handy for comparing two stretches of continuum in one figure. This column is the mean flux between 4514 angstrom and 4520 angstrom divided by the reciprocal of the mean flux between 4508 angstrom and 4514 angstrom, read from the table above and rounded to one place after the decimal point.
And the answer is 56.3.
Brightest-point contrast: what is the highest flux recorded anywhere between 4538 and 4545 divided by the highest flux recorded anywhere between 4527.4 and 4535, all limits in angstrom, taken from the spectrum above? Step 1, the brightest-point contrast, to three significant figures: 0.975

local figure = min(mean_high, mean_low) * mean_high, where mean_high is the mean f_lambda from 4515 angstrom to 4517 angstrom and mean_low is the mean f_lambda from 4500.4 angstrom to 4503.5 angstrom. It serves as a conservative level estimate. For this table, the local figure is 51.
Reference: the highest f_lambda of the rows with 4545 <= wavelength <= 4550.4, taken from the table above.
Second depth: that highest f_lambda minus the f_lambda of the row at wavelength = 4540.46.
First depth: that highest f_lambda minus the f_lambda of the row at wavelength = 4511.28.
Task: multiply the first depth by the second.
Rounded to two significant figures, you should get -0.47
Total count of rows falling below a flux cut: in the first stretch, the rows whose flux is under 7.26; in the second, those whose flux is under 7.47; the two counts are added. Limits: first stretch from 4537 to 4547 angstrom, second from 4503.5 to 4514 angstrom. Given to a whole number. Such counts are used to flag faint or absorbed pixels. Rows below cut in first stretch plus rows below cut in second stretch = 12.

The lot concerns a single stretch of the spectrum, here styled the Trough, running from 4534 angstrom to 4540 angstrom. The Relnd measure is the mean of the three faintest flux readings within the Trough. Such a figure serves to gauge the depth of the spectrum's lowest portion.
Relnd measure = 6.51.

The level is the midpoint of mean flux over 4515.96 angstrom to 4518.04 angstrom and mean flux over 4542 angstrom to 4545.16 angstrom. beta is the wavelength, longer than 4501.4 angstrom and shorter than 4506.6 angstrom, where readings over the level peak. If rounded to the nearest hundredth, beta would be 4506.09 angstrom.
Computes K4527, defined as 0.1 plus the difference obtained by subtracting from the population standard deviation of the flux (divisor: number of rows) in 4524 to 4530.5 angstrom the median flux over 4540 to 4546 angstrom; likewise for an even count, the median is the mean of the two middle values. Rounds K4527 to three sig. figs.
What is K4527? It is -6.24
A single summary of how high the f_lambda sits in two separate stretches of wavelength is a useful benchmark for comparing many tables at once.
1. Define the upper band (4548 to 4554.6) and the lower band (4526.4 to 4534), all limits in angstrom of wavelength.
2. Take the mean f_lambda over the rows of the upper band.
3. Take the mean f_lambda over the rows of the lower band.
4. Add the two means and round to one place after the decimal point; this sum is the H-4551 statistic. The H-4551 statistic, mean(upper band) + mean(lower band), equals 14.7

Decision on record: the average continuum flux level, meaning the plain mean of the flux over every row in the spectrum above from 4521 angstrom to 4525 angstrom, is 7.0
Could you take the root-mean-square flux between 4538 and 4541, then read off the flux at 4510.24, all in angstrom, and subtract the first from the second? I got 0.64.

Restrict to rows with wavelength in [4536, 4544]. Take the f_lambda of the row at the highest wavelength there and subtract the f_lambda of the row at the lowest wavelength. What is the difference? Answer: 0.0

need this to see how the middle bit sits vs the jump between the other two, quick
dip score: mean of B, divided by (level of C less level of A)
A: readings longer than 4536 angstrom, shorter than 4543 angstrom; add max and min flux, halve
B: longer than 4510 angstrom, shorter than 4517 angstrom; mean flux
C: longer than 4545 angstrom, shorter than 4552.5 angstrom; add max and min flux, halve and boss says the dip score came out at 53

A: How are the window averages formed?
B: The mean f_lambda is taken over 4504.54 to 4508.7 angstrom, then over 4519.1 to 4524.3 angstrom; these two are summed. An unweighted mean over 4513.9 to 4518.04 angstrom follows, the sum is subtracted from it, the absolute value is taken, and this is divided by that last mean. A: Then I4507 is 1.04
